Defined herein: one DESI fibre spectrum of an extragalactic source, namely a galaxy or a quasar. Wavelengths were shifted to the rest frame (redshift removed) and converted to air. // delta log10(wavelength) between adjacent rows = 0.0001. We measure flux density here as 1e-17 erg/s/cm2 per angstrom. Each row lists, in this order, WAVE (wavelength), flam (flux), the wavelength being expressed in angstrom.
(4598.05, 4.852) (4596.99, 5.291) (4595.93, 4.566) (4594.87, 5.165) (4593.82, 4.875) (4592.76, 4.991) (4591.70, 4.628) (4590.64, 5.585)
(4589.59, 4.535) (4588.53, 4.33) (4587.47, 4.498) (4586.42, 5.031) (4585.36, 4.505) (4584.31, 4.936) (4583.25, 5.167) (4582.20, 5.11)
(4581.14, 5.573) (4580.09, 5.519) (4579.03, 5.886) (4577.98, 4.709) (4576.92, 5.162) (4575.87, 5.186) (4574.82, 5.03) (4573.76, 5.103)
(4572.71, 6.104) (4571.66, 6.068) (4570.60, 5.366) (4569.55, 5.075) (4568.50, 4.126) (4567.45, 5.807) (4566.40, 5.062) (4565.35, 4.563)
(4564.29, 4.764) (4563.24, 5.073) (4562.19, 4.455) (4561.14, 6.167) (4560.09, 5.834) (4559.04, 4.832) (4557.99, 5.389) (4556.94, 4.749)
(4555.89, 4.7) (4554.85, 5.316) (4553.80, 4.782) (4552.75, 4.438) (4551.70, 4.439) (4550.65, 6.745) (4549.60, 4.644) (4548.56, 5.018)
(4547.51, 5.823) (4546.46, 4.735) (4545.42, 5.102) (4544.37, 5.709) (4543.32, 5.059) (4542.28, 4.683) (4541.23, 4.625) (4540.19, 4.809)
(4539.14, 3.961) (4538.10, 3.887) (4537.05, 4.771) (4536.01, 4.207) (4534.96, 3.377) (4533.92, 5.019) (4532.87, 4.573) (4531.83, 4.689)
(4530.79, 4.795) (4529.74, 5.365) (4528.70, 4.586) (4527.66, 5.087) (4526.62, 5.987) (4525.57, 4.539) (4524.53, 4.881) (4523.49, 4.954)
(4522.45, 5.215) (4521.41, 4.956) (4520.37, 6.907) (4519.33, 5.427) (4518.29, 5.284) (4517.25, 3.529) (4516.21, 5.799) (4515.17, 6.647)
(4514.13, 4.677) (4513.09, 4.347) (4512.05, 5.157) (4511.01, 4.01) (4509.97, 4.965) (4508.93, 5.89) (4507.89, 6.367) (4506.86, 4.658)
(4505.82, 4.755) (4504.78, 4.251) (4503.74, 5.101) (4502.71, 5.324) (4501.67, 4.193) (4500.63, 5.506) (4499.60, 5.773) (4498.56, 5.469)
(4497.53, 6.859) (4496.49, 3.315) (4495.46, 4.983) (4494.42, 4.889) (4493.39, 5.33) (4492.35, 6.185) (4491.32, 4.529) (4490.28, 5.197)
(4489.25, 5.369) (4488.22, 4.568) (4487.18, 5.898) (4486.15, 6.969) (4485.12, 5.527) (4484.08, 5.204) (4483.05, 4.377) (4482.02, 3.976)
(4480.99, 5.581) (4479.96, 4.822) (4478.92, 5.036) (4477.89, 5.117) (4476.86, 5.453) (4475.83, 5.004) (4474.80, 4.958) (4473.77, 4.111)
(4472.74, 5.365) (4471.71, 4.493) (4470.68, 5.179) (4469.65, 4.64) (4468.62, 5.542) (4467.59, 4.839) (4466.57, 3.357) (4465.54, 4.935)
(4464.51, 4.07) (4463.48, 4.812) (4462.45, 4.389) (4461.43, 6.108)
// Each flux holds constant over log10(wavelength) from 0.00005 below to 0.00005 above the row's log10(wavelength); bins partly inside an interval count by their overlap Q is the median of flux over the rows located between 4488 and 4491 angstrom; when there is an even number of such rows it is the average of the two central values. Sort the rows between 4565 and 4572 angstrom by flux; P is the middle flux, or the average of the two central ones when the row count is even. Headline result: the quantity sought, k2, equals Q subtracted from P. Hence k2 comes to -0.1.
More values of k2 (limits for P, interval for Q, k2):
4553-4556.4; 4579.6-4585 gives -0.4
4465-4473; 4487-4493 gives -0.4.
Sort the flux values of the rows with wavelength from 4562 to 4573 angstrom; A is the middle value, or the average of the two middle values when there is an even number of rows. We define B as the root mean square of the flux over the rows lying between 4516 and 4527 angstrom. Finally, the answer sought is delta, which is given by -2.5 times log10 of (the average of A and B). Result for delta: -1.79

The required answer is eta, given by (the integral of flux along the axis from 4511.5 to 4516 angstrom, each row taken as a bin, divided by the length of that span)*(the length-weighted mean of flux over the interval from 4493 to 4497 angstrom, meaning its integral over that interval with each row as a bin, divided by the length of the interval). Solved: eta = 24.2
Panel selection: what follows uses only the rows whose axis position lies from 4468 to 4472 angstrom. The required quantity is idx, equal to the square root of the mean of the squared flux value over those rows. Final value 5.0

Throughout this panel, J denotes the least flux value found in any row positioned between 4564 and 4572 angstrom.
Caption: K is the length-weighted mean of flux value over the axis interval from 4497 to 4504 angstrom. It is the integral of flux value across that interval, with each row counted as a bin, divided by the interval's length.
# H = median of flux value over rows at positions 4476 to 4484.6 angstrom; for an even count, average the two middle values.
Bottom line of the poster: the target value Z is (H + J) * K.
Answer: 50.4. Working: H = 5.1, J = 4.126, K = 5.5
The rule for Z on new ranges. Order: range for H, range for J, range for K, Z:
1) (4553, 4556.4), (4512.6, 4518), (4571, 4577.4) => 45.2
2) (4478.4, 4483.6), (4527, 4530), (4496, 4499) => 49.2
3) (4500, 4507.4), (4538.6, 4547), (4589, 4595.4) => 43.2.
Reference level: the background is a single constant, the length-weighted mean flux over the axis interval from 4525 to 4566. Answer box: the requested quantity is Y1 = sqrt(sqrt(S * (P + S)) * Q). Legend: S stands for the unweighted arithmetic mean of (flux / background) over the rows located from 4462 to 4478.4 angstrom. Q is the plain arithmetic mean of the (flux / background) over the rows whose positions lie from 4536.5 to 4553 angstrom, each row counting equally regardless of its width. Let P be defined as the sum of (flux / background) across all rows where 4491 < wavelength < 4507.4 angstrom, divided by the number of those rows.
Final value 1.18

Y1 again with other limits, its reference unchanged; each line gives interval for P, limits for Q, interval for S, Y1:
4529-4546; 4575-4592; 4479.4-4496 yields 1.22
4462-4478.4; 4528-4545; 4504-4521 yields 1.17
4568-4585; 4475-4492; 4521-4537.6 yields 1.22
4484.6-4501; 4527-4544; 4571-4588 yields 1.19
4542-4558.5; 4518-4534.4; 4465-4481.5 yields 1.22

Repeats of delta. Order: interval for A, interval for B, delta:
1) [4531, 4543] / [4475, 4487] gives -1.73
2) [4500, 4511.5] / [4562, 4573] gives -1.76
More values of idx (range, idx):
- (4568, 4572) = 5.2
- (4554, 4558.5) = 5.0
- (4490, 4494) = 5.3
